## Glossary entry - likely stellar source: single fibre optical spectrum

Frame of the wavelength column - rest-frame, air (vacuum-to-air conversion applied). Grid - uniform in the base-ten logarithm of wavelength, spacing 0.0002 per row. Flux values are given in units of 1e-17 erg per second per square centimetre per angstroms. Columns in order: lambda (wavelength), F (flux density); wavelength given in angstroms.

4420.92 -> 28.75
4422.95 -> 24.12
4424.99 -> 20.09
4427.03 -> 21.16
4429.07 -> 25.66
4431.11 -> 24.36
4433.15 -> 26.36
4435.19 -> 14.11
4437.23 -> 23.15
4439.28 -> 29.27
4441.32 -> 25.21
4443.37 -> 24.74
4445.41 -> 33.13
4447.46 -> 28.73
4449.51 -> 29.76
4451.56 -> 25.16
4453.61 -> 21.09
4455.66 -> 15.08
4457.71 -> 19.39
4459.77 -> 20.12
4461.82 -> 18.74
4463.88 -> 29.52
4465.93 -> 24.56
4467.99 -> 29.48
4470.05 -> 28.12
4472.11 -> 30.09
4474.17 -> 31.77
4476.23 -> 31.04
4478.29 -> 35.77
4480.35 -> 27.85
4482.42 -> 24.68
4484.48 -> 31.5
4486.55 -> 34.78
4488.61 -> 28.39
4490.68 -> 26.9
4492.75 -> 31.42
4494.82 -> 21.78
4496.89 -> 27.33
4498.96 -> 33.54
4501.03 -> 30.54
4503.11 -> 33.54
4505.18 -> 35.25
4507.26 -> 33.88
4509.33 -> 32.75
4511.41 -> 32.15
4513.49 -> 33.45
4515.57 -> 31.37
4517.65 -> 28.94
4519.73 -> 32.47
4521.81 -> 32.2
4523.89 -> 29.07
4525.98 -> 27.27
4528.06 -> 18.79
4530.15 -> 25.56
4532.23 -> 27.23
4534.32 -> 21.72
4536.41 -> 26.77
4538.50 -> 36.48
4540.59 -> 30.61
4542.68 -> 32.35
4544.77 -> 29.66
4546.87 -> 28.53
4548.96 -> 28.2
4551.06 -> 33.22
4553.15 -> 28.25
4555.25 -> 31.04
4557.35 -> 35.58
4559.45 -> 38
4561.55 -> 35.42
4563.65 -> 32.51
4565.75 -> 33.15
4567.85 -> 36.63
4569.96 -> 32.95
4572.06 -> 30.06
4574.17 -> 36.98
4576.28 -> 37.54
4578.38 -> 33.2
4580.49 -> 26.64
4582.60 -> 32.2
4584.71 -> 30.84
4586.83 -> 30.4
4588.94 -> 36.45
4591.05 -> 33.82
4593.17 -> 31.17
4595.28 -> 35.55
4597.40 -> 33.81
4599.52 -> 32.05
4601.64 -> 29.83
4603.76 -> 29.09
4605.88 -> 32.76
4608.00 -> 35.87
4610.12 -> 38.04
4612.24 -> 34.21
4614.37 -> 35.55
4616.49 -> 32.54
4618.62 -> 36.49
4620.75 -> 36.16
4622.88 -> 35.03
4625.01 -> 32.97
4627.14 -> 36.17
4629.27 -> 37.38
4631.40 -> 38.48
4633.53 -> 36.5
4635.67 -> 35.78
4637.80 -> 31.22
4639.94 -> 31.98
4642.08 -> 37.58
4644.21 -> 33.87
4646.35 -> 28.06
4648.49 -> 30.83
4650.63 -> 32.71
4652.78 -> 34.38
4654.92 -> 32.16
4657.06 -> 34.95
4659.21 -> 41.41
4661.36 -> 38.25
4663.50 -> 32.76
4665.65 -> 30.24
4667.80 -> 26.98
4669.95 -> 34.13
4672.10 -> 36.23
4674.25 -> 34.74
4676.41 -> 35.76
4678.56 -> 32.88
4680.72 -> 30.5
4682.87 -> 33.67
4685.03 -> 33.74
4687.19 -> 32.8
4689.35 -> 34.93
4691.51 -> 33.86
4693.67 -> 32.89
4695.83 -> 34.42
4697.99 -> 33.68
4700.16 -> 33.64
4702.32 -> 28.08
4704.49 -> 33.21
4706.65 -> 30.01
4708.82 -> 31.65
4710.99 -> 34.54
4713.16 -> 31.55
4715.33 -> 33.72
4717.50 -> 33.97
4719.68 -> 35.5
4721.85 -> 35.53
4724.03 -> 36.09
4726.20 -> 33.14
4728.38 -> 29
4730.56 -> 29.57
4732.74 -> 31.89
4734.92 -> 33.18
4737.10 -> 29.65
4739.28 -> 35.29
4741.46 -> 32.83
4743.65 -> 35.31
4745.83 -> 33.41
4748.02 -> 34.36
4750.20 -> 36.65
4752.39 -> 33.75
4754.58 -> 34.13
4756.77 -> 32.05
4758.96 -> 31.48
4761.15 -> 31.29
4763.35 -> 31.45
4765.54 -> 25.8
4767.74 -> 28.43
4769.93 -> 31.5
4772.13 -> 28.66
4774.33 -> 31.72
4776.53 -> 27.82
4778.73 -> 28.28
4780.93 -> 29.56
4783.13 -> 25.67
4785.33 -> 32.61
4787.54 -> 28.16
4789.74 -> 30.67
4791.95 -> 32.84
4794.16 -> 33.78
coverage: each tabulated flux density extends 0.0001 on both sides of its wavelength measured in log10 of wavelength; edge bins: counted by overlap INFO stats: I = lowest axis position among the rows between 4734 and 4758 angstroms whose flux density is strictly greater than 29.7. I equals 4734.92 angstroms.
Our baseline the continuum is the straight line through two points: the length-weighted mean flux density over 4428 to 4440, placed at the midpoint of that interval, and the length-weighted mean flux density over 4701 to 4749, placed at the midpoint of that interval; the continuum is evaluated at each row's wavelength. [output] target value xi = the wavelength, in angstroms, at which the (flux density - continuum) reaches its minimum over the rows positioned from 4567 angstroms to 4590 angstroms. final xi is 4580.49 angstroms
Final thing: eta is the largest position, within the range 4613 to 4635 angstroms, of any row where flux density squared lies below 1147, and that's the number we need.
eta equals 4625.01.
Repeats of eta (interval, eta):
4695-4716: 4715.33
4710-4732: 4730.56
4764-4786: 4785.33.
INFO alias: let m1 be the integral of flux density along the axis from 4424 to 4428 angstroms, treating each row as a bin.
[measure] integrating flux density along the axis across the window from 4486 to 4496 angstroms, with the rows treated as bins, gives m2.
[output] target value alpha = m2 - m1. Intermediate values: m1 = 82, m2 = 283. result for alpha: 201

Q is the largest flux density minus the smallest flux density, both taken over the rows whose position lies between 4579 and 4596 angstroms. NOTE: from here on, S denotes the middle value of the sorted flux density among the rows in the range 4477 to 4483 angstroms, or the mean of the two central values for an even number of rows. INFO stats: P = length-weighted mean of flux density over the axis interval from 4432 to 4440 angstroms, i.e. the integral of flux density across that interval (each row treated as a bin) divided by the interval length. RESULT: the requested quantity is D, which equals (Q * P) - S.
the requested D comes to 198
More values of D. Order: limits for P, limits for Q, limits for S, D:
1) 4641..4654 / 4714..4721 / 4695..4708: 25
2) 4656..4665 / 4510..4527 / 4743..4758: 192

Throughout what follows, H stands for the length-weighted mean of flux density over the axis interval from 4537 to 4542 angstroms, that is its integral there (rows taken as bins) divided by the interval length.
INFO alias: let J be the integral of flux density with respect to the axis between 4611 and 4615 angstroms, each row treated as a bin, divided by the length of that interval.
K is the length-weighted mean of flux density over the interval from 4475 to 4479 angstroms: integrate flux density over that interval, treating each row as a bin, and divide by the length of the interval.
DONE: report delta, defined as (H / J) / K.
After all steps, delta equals 0.028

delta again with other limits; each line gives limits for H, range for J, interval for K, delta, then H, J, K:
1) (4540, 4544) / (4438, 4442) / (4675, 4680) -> 0.034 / 31.5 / 27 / 34.0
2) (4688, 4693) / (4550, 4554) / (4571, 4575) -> 0.033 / 34.2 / 31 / 33.3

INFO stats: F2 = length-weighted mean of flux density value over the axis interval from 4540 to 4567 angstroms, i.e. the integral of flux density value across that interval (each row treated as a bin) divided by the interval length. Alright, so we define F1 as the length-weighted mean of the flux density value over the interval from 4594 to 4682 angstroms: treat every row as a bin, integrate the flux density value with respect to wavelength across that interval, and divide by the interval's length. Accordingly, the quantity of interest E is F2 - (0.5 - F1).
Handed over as 66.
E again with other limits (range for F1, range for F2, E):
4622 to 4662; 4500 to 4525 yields 66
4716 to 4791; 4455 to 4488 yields 58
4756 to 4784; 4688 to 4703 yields 62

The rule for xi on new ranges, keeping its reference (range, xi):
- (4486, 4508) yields 4494.82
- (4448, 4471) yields 4455.66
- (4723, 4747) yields 4728.38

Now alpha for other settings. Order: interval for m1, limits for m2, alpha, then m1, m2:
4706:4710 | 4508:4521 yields 291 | 124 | 415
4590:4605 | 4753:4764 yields -129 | 483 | 354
